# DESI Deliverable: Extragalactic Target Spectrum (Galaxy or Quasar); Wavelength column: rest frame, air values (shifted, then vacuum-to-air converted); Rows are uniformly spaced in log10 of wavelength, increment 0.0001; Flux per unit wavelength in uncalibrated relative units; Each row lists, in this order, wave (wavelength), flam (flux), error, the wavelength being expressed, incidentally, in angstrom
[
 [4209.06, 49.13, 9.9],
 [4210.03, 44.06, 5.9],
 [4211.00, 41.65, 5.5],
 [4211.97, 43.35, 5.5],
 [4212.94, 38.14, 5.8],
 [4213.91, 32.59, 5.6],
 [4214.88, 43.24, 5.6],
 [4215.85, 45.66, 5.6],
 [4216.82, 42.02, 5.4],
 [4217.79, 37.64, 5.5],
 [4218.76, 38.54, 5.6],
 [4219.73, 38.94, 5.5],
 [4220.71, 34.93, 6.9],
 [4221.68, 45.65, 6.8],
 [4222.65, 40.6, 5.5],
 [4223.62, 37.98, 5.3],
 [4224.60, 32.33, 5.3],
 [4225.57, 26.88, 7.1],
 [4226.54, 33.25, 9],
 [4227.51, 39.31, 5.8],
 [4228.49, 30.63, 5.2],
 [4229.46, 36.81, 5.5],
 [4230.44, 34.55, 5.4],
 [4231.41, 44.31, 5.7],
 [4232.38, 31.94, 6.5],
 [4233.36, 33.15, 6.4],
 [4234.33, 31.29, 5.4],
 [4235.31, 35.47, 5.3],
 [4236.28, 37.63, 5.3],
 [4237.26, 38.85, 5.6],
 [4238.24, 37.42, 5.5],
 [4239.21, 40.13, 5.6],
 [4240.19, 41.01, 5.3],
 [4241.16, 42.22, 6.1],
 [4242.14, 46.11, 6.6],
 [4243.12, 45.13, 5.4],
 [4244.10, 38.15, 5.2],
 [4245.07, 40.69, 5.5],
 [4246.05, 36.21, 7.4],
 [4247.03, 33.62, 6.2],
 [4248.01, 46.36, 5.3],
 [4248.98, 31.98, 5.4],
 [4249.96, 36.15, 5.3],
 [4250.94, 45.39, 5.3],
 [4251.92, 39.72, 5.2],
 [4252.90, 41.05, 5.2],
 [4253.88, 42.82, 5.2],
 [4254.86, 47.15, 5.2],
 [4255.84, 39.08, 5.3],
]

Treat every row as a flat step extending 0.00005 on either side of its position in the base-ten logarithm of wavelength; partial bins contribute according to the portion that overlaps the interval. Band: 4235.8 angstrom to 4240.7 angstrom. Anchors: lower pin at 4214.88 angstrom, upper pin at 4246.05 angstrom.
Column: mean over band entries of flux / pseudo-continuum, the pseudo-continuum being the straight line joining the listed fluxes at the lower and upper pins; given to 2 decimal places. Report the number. 1.03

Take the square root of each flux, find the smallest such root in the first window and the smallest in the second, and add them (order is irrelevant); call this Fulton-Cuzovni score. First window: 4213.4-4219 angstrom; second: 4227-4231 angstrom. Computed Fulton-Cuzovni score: 11.2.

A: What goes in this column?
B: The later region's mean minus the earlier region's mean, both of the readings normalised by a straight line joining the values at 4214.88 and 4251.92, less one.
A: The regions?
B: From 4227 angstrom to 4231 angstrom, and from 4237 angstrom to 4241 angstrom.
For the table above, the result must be 0.12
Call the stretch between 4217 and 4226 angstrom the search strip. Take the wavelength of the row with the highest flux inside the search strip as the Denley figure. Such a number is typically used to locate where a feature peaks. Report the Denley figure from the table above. 4221.68 angstrom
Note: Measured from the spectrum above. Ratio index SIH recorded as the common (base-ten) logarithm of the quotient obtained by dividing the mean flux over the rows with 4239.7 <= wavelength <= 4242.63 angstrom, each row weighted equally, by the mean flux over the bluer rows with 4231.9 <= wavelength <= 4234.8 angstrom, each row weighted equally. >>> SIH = 0.128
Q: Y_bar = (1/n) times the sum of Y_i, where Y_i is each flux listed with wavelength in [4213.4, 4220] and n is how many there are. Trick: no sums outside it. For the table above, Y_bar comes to 40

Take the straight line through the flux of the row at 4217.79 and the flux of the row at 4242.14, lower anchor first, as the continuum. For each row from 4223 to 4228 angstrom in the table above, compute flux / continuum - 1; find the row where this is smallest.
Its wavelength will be 4225.57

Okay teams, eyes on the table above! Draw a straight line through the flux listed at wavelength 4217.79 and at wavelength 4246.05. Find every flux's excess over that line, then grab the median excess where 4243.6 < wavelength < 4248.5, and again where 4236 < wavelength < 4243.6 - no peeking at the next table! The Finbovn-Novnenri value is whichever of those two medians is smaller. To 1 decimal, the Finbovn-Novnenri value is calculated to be 1.8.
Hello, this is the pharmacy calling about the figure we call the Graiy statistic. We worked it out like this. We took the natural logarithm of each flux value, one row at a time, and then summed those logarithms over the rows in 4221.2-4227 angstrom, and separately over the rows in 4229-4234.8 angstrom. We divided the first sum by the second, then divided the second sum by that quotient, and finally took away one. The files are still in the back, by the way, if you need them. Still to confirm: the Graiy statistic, 20.3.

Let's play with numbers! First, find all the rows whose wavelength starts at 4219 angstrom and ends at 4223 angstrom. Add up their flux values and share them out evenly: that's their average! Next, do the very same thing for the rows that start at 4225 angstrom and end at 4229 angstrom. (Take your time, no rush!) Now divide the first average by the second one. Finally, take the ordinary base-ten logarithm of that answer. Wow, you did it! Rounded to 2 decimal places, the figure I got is 0.09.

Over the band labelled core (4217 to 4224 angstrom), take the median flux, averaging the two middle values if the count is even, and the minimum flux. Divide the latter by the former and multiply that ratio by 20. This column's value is 18.1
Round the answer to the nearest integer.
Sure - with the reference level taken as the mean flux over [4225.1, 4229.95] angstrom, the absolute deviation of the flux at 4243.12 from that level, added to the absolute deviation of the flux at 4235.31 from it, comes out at 14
